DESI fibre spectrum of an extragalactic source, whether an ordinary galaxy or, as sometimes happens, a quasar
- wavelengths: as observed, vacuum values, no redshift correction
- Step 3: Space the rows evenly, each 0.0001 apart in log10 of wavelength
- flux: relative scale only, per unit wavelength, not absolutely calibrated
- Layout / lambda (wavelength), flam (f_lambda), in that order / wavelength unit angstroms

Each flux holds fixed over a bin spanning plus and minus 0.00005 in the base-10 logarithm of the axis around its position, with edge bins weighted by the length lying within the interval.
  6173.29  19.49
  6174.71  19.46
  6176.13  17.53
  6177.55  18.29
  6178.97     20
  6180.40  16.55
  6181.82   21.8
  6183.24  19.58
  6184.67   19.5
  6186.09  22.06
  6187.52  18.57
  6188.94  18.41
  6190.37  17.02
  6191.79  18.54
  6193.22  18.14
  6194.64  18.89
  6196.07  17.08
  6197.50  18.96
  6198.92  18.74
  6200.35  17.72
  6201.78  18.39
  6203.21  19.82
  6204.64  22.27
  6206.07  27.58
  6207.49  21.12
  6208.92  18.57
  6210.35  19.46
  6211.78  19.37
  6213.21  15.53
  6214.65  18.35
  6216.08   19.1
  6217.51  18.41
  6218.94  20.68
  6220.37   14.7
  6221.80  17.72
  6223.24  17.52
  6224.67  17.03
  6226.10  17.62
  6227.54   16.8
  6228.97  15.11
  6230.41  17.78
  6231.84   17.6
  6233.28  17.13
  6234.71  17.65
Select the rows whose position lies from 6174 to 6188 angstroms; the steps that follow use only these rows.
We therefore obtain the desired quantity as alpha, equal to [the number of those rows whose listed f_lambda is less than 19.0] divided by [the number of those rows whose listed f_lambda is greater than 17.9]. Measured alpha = 0.5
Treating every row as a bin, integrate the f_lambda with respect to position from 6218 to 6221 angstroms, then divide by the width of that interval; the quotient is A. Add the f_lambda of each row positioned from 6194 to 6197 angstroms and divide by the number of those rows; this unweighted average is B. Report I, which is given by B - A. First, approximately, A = 18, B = 18.0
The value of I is 0.1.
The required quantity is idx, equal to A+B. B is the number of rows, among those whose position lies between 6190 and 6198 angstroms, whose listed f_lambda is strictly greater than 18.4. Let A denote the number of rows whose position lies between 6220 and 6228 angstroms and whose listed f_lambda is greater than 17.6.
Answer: 5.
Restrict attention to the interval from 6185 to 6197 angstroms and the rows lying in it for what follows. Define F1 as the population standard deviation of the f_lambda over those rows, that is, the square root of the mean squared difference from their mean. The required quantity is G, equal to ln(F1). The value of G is 0.38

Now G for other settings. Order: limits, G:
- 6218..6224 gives 0.75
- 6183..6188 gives 0.26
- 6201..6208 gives 1.15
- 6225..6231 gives 0.06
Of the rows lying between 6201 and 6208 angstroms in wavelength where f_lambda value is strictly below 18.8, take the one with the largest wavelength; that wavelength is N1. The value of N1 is 6201.78 angstroms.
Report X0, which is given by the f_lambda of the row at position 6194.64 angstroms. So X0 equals 18.89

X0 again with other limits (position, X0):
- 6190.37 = 17.02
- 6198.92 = 18.74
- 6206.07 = 27.58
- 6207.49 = 21.12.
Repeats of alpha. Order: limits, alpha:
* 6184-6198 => 1.0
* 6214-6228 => 2.0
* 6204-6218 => 0.4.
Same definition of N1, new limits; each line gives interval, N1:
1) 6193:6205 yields 6201.78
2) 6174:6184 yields 6180.40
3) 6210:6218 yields 6217.51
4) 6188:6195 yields 6193.22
